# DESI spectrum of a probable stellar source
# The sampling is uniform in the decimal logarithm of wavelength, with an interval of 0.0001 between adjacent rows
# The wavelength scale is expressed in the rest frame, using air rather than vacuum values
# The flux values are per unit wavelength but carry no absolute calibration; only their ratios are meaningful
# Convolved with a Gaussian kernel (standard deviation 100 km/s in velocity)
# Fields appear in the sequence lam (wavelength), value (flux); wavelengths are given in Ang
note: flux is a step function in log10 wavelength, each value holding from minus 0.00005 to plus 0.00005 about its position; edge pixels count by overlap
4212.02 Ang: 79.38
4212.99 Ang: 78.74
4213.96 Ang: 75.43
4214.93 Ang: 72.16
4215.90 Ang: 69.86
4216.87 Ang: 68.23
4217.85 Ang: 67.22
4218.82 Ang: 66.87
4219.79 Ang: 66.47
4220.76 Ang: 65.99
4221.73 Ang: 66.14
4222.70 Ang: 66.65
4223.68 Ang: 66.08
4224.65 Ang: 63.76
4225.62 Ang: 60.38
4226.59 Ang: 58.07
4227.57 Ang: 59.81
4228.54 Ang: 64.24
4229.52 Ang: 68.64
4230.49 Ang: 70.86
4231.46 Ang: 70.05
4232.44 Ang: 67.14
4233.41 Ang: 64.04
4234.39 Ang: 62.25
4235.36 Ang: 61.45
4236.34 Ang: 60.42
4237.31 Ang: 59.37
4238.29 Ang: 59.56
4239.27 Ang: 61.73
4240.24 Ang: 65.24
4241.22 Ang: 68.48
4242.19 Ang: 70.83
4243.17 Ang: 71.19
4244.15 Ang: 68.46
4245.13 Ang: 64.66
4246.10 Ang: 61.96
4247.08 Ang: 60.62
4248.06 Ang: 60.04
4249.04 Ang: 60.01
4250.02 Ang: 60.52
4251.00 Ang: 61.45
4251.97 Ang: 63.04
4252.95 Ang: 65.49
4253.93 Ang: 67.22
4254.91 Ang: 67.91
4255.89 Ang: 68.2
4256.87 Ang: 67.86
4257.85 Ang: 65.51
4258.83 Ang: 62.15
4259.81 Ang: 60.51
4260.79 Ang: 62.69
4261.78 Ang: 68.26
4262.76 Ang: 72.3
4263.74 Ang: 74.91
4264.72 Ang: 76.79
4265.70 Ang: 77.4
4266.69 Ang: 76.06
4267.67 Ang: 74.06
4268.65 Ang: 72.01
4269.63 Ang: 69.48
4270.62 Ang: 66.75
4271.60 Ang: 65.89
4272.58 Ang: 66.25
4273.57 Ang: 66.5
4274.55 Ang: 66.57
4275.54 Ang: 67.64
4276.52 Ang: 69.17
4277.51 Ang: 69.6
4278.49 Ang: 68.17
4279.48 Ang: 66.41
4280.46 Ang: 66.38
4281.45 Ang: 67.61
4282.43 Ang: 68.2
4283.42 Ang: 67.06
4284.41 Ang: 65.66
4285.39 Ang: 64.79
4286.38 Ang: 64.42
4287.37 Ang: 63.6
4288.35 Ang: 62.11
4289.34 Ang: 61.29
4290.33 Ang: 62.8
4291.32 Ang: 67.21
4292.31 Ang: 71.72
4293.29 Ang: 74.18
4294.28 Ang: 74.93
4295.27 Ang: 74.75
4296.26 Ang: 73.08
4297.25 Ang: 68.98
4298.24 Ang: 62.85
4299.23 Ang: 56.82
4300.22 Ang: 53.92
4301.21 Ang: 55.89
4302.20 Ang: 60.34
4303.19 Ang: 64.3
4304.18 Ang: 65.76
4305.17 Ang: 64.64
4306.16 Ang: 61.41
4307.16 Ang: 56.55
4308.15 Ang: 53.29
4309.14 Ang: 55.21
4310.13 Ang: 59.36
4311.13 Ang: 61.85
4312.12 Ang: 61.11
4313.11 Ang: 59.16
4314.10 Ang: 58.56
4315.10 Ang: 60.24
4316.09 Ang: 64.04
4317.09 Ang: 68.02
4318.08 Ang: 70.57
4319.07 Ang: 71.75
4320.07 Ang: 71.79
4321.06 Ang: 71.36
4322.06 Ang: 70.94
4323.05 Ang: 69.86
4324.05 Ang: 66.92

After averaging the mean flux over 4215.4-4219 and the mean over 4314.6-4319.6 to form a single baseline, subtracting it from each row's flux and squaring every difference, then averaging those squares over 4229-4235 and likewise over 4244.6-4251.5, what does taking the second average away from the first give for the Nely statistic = -30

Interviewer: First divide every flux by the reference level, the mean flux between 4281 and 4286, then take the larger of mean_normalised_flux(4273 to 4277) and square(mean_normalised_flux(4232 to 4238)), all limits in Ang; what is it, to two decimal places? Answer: 1.01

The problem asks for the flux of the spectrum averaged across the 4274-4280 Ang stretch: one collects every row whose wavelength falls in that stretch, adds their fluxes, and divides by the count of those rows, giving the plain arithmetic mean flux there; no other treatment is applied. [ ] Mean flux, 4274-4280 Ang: 68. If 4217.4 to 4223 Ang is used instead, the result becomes 67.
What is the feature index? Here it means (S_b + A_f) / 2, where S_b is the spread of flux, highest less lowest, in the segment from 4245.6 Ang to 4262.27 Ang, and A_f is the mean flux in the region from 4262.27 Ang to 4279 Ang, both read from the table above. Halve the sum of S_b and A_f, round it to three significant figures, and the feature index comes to 39.4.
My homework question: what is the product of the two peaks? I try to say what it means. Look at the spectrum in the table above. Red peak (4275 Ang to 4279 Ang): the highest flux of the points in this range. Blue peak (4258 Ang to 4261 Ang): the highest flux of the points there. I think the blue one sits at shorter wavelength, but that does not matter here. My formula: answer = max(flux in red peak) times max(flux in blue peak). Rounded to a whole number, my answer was 4363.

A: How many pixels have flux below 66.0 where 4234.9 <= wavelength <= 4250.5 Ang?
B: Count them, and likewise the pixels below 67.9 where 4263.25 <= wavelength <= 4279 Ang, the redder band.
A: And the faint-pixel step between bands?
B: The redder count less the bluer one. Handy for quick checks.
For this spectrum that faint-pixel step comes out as -6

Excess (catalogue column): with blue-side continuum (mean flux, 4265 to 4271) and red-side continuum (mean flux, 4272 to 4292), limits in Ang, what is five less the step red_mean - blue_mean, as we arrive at 12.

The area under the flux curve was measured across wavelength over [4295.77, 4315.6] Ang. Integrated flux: 1203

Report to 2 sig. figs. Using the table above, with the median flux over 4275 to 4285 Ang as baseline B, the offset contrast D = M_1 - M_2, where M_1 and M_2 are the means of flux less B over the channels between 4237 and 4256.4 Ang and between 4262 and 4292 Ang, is -3.9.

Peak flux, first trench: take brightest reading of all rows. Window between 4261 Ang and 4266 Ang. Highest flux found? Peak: 77.4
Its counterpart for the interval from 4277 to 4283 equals 69.6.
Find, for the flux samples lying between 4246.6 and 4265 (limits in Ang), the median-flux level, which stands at 65.5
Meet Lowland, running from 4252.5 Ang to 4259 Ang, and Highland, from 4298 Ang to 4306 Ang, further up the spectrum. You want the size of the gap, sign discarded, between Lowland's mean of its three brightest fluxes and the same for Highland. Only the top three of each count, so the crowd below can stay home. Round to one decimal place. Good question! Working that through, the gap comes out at 3.1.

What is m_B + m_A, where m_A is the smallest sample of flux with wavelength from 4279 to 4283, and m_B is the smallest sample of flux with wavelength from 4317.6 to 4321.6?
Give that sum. 137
